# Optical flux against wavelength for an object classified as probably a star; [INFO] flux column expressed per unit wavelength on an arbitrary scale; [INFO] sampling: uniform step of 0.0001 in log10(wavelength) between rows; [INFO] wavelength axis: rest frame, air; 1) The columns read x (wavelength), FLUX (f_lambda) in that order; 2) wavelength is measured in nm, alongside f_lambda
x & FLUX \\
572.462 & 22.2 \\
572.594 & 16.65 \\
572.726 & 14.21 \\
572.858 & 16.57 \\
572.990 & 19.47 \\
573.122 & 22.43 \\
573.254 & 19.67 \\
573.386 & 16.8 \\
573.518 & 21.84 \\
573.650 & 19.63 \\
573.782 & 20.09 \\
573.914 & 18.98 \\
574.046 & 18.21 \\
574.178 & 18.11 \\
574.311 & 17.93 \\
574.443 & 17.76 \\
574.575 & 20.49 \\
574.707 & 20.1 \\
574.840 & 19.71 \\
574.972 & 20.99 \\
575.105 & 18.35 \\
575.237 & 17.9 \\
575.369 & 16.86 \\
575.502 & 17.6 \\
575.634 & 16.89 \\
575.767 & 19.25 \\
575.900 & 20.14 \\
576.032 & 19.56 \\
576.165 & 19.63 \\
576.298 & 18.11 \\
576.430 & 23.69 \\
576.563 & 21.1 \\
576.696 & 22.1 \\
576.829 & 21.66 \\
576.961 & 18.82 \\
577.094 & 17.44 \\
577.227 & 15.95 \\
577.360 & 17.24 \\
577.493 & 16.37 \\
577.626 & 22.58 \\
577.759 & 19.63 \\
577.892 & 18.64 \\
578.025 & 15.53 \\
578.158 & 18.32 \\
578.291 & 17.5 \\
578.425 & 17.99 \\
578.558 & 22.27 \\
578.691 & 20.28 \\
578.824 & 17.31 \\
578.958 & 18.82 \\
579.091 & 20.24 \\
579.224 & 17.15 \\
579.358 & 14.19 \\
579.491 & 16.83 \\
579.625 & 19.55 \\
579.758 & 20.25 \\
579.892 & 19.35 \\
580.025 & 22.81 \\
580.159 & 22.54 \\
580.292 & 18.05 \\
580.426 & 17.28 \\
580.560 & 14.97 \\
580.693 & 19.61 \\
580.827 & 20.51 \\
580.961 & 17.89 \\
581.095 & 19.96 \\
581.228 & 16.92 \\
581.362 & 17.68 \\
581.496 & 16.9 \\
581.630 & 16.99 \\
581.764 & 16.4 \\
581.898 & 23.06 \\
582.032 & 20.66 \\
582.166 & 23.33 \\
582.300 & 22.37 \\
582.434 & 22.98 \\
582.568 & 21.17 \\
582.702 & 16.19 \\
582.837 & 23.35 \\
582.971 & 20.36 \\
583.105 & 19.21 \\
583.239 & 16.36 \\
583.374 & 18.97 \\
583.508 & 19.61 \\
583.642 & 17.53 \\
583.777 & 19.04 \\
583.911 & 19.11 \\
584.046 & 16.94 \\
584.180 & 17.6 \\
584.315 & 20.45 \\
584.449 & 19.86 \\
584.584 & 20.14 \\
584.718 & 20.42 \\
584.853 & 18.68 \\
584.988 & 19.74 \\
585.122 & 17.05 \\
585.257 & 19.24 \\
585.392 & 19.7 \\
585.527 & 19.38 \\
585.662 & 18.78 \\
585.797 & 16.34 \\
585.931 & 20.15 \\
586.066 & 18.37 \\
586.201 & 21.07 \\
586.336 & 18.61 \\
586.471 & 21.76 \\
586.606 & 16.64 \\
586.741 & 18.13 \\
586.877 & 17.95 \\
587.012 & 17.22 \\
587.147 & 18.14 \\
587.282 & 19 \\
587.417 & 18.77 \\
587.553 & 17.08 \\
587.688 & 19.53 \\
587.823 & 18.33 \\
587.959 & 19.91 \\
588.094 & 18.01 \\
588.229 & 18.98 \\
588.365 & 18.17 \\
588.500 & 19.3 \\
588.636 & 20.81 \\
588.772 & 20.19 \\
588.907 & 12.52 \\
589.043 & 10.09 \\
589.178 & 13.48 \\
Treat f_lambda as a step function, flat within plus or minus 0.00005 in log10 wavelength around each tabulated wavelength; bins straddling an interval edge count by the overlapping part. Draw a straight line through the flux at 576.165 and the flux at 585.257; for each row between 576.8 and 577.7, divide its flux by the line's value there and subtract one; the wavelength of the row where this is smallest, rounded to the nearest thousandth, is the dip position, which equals 577.227 nm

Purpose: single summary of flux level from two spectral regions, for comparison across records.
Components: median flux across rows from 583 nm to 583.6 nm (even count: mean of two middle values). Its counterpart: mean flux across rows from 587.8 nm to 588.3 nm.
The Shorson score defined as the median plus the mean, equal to 37.9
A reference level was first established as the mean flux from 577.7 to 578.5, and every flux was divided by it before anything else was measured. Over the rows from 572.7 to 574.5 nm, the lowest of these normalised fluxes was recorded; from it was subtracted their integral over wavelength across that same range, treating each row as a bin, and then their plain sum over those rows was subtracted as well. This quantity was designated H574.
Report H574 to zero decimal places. -16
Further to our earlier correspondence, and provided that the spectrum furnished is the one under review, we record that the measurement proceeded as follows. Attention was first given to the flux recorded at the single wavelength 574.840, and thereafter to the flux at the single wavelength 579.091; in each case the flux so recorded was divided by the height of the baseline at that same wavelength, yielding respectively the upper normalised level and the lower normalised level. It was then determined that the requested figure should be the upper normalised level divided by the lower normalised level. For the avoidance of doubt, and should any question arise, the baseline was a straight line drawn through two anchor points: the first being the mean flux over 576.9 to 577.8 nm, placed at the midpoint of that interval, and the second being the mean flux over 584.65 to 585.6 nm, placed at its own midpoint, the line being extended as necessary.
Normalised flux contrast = 1.00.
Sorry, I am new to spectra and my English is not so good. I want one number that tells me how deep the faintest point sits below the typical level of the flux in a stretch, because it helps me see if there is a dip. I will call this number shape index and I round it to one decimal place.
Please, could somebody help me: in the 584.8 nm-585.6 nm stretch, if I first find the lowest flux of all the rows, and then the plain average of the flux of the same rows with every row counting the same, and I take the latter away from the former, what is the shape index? -1.9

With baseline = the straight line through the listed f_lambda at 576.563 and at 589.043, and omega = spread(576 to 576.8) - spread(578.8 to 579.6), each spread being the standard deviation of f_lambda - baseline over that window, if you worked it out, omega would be 0.2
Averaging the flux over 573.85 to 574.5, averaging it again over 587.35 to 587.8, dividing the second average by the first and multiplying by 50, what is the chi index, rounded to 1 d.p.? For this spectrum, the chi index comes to 50.7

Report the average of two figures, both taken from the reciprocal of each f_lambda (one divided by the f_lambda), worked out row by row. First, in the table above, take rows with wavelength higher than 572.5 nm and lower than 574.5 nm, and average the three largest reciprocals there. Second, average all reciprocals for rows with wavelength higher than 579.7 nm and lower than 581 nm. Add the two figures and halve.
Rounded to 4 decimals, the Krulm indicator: 0.0580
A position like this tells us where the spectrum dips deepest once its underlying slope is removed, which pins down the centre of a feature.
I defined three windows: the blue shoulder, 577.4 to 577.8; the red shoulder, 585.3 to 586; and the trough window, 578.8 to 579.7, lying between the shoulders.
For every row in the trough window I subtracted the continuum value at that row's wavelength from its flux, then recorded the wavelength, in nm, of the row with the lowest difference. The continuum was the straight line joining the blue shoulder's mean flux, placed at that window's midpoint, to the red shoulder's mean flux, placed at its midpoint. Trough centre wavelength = 579.358 nm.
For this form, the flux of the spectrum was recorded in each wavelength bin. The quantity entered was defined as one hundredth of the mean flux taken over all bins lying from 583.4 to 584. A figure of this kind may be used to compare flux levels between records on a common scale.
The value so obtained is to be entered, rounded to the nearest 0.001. 0.188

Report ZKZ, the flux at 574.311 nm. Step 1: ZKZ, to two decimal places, 17.93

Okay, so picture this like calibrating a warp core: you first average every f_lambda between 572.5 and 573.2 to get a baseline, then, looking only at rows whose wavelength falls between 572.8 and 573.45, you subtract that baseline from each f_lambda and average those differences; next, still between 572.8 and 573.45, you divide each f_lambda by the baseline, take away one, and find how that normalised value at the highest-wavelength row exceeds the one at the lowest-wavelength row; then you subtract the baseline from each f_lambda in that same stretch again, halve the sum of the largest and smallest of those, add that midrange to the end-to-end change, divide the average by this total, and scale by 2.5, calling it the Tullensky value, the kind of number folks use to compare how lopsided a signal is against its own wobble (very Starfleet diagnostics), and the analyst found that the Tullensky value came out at 1.7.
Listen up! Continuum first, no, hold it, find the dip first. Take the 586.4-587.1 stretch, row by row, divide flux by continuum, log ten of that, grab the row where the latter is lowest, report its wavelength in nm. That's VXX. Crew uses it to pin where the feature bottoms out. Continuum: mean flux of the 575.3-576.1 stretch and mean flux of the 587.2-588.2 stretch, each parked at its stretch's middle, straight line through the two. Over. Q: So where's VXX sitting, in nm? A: 586.606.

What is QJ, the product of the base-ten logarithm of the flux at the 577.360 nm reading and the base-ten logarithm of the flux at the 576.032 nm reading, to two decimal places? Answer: 1.60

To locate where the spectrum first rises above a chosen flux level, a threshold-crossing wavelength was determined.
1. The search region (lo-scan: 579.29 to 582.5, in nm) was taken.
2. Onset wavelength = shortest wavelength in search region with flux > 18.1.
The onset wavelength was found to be 579.625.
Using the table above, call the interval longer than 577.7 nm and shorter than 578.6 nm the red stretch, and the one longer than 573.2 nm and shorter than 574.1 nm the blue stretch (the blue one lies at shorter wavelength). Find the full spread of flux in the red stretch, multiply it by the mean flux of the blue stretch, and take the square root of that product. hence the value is 11.4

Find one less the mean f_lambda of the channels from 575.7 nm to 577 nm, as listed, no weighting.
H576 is -19.4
